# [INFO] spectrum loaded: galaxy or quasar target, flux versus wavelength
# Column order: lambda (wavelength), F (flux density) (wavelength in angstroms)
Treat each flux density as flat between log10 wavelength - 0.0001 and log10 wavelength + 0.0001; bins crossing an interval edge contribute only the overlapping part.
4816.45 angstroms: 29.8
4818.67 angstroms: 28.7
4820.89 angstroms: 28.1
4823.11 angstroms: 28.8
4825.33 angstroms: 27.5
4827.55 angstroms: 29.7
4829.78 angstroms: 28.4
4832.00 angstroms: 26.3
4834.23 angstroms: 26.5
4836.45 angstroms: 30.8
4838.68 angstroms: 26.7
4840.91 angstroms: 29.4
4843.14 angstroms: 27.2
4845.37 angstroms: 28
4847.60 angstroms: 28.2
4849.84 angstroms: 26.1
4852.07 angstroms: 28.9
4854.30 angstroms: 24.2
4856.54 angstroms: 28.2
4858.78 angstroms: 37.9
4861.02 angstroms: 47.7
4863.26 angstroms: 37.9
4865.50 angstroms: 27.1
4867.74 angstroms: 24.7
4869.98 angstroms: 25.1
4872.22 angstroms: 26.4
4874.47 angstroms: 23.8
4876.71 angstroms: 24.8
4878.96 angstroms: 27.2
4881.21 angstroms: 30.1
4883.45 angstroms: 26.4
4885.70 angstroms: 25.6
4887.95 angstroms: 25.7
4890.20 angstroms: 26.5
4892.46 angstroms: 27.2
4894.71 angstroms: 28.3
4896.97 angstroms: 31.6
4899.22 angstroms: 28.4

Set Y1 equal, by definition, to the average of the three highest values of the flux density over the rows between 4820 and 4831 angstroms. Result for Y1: 29.0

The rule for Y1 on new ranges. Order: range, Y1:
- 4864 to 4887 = 28.1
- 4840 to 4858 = 28.8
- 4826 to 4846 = 30.0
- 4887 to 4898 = 29.0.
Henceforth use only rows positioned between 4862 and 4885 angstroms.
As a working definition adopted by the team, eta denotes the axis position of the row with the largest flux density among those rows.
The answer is 4863.26 angstroms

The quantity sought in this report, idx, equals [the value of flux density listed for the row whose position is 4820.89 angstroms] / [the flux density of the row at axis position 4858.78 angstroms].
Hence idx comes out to 0.74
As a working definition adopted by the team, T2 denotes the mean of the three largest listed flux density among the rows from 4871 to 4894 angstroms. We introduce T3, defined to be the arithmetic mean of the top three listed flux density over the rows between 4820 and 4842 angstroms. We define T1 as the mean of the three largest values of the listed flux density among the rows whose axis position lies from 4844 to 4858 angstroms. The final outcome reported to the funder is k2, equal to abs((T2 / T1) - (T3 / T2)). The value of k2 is 0.1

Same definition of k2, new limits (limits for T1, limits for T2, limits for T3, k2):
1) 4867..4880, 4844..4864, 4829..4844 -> 0.9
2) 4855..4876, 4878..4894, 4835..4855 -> 0.4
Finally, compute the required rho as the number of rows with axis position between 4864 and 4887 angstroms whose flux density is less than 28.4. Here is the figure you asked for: 9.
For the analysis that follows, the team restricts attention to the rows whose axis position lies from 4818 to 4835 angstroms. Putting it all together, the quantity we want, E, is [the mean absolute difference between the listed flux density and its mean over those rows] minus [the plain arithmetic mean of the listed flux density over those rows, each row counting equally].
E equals -27.1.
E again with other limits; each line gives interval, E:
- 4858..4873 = -24.9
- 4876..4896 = -25.7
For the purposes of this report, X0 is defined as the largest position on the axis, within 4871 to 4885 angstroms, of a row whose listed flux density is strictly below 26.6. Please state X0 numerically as 4883.45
